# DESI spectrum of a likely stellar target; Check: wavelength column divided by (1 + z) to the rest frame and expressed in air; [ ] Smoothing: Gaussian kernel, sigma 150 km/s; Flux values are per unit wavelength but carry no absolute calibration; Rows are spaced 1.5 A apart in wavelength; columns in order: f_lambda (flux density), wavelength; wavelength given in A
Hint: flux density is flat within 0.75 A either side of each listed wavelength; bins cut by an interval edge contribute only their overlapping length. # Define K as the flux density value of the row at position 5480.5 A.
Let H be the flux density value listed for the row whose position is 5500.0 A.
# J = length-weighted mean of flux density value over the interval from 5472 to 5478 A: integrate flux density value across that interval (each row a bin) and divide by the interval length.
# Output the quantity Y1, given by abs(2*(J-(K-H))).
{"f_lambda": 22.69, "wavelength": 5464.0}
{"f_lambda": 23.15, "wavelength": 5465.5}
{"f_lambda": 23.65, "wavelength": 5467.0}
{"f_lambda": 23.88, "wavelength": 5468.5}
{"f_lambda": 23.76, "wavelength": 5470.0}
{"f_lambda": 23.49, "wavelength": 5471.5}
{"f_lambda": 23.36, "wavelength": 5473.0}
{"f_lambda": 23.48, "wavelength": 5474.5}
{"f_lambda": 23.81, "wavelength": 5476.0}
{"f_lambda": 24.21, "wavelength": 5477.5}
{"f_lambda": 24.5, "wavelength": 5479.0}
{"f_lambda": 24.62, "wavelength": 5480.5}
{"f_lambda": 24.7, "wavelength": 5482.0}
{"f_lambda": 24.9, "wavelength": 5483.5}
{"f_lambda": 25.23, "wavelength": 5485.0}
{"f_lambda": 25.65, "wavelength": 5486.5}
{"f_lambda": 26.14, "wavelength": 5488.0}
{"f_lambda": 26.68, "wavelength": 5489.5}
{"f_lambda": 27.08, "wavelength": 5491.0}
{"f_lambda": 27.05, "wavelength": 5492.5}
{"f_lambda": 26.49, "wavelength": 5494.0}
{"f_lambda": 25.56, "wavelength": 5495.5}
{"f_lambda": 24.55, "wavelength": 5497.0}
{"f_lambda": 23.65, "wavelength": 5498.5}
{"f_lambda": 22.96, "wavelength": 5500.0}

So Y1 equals 44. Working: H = 22.96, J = 23.7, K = 24.62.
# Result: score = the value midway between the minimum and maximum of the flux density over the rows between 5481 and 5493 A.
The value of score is 25.9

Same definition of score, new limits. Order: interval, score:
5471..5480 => 23.9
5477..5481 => 24.4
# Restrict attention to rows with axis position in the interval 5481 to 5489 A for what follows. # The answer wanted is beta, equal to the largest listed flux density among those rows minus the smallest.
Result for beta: 1.44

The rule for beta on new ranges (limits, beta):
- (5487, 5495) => 0.94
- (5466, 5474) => 0.52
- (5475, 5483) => 0.89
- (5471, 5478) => 0.85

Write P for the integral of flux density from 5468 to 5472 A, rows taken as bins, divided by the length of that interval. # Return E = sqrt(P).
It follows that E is 4.87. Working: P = 23.7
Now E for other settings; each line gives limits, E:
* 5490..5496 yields 5.16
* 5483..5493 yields 5.11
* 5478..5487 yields 4.99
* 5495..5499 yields 4.96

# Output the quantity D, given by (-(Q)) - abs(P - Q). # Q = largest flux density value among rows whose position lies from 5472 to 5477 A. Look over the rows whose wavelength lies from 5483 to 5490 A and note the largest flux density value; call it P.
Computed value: -26.7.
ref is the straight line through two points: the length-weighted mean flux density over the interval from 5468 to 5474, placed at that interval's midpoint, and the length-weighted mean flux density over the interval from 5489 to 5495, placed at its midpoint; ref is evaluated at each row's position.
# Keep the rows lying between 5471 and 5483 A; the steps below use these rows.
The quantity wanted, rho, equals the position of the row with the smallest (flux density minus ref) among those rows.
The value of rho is 5474.5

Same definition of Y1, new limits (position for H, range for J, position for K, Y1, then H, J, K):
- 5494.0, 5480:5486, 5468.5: 55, 26.49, 24.9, 23.88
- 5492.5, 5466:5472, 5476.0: 54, 27.05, 23.7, 23.81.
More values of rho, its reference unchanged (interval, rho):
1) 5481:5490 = 5483.5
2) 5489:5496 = 5495.5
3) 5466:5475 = 5474.5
